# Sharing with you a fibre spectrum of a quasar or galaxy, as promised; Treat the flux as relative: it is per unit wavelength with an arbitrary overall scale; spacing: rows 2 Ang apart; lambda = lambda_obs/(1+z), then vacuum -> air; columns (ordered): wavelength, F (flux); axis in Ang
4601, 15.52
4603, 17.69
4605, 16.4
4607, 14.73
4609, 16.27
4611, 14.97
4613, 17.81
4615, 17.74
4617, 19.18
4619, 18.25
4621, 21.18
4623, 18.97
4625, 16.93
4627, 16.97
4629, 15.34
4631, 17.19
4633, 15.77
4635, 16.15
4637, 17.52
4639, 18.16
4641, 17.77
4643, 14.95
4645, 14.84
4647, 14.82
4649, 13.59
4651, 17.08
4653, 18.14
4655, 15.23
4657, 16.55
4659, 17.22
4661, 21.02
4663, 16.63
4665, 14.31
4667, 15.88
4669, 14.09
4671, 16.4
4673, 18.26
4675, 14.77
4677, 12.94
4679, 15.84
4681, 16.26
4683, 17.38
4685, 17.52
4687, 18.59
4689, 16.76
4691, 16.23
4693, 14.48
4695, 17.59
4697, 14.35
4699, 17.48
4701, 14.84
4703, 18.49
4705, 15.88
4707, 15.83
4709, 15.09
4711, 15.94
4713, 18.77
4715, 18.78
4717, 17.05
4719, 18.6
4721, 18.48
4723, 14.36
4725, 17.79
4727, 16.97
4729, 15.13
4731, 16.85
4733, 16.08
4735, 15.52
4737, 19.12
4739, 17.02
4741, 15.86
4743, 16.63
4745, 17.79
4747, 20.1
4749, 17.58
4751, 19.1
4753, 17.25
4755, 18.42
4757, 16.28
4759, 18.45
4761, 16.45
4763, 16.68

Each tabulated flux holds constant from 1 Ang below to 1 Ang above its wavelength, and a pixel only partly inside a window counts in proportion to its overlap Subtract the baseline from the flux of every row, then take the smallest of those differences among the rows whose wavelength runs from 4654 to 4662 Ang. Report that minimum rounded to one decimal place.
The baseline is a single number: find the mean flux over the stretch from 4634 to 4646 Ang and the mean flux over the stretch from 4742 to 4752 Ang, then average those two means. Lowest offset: -2.2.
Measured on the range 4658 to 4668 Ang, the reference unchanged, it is -3.1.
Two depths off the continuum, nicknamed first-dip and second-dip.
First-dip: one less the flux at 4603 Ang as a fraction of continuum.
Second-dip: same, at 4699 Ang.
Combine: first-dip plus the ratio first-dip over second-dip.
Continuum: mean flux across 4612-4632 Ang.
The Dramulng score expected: 0.57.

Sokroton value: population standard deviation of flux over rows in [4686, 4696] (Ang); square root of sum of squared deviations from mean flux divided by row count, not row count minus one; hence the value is 1.4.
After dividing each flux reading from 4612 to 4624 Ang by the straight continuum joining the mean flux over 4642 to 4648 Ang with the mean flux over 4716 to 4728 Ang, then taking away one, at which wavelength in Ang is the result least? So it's 4615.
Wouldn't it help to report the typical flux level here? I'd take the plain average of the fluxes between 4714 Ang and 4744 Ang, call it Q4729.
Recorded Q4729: 16.9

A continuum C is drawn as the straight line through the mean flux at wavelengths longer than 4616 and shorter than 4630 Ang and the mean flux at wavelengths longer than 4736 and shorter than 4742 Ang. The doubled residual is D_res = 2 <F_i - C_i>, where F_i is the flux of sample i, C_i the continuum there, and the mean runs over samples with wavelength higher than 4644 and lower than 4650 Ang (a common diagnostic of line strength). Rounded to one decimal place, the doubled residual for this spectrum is -7.1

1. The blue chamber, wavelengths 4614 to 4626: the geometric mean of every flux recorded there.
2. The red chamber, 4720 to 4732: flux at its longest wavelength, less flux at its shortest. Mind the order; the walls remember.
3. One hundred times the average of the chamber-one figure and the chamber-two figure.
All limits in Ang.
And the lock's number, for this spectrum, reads 852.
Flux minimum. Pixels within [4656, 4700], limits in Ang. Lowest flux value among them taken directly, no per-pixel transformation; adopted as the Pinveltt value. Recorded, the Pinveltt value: 12.94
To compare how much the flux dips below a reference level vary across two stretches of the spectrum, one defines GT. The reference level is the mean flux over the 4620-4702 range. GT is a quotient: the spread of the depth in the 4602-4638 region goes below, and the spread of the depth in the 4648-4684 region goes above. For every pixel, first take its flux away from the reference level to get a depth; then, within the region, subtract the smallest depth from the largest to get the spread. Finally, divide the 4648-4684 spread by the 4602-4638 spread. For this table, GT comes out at 1.3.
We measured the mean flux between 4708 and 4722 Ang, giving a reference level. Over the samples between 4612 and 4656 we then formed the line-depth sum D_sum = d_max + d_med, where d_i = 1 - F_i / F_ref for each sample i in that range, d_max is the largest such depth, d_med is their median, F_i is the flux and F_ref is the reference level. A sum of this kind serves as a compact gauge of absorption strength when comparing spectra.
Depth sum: 0.25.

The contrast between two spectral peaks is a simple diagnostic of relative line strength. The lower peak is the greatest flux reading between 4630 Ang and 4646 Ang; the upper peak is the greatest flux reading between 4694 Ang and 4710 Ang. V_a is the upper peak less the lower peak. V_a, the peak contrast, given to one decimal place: 0.3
